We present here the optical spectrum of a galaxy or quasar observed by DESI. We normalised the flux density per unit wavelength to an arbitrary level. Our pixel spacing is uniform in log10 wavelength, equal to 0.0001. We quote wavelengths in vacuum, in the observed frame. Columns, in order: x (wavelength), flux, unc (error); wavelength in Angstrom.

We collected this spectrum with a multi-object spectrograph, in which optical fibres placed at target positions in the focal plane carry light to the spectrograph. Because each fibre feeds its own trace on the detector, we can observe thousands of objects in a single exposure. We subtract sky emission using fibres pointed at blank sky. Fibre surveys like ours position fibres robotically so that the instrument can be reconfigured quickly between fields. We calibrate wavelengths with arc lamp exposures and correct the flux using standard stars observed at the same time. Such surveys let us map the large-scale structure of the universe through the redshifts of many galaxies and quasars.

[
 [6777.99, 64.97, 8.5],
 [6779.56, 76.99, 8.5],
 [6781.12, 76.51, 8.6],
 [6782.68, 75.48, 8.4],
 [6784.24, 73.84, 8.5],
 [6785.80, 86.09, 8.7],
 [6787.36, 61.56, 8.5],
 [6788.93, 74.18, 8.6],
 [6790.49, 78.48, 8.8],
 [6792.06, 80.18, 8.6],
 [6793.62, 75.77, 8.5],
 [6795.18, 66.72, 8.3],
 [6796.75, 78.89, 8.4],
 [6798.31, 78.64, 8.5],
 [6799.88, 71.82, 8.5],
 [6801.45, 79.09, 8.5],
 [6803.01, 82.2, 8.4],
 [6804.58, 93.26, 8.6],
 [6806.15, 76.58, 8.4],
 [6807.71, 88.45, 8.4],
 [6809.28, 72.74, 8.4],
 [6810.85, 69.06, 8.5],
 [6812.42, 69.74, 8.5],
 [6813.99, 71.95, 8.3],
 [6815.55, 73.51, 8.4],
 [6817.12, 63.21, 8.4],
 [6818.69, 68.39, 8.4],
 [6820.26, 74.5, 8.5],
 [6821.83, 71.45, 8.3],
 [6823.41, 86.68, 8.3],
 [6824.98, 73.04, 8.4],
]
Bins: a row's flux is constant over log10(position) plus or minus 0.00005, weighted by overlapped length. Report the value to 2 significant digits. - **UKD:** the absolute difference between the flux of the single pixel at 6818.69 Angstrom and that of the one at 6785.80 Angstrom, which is 18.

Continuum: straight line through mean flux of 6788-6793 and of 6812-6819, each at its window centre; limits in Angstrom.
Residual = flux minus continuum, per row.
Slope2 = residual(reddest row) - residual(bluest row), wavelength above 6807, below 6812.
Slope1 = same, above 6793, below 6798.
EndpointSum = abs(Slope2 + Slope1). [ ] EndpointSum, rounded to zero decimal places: 14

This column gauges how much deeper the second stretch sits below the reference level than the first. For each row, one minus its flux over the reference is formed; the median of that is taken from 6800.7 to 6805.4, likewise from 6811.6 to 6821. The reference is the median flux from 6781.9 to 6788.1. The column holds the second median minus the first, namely 0.15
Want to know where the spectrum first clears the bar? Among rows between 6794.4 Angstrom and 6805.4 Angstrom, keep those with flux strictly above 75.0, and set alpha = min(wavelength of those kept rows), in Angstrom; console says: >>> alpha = 6796.75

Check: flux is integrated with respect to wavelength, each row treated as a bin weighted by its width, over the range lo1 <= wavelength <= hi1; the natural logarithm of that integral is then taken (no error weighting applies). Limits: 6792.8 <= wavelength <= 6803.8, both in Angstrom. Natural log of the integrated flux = 6.7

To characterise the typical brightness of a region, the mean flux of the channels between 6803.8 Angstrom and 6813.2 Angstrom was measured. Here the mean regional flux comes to 78.3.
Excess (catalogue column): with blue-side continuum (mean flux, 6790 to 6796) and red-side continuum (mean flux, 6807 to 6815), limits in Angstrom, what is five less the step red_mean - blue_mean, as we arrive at 6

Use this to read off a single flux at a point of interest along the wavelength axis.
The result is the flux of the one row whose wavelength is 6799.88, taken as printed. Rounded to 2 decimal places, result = 71.82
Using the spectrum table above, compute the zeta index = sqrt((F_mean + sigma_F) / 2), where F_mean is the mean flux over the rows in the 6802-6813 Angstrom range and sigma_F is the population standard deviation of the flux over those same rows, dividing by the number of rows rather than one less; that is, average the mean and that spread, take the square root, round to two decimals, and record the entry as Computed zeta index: 6.62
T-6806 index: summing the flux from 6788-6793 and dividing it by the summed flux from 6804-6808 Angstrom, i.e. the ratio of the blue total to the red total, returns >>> 0.90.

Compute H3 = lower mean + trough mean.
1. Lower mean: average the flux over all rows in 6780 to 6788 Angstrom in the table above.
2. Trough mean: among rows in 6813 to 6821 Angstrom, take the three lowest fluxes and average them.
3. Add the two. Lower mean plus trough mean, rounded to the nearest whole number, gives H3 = 143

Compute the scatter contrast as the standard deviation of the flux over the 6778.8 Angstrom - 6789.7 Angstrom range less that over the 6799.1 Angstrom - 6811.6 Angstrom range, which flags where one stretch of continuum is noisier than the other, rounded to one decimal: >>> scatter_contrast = -1.2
